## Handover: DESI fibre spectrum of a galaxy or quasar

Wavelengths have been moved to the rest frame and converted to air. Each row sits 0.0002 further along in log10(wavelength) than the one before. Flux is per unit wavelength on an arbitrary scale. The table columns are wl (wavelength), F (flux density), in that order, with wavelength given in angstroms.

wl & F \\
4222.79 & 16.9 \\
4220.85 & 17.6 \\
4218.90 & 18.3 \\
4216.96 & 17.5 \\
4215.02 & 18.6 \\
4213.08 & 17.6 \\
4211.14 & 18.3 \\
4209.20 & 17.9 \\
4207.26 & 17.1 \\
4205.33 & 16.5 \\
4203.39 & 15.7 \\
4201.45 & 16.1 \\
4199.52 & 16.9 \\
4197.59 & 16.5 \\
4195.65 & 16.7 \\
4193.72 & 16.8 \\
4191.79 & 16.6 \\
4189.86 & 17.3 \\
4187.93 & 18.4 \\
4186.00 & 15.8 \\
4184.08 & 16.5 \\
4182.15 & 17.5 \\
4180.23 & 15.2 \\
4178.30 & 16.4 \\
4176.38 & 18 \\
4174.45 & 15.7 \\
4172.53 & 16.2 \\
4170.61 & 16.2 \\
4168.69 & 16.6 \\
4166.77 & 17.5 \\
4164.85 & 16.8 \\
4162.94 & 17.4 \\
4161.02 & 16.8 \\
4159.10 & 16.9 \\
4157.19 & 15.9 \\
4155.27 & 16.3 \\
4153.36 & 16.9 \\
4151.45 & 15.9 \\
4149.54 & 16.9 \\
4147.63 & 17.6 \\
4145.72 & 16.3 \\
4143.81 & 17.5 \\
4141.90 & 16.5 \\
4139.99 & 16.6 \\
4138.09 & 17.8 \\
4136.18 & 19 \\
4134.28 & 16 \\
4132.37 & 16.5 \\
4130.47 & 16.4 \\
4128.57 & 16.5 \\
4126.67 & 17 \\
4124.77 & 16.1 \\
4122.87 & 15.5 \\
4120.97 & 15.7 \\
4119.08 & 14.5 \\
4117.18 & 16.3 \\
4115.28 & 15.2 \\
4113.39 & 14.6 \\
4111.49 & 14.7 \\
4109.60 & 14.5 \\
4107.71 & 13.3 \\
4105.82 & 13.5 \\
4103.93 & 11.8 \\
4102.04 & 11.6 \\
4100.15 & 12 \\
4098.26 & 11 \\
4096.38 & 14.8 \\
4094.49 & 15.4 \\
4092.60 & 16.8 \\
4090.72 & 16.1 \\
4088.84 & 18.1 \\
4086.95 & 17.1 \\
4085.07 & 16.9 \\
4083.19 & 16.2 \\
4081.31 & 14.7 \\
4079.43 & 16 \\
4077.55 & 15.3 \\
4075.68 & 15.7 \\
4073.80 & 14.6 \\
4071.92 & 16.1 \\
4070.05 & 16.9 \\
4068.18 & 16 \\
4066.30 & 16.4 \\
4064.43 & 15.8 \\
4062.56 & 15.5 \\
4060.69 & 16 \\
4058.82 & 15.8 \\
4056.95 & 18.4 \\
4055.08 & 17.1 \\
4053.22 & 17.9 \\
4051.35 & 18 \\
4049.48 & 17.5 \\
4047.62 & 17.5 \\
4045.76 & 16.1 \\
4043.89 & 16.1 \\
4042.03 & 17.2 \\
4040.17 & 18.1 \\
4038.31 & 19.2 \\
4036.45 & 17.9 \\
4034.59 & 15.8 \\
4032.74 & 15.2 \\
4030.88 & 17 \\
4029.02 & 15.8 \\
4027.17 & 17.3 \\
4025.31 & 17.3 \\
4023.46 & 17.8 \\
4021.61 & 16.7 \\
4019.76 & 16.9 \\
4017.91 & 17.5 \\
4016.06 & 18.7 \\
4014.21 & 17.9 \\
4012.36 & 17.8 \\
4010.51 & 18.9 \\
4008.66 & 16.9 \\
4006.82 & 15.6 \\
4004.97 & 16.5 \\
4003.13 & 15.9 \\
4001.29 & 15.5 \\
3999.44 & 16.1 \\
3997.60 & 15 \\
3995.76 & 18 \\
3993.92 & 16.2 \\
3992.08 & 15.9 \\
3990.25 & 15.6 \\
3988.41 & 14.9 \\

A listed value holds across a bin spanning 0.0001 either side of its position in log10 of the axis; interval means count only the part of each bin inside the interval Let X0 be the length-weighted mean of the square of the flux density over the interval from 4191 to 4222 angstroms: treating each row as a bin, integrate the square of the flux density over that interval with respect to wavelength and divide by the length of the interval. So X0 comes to 296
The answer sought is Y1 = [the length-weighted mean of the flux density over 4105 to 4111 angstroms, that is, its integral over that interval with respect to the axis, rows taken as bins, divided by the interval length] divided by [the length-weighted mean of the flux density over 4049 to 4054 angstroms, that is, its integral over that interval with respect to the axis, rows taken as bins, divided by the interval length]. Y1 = 0.78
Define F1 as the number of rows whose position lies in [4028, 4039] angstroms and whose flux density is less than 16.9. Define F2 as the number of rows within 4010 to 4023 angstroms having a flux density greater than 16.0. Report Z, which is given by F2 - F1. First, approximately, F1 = 3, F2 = 7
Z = 4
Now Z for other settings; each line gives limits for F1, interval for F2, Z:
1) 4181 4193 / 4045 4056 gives 3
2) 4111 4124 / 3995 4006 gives -4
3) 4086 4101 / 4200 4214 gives 0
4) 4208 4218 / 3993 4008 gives 4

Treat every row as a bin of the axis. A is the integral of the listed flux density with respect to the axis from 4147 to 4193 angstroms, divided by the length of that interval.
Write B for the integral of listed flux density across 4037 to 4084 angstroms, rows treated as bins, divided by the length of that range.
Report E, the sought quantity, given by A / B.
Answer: 1.01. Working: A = 16.7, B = 16.6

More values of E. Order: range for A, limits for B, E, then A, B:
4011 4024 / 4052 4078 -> 1.08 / 17.7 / 16.3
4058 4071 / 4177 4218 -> 0.95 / 16.1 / 17.0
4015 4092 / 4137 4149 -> 0.98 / 16.7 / 17.1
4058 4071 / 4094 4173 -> 1.02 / 16.1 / 15.7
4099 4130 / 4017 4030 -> 0.85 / 14.6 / 17.0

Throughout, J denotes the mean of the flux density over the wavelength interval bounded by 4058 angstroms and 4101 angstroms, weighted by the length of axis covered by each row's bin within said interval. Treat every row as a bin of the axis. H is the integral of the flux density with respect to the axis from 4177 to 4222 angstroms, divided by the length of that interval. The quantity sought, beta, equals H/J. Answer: 1.09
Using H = 17.0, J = 15.6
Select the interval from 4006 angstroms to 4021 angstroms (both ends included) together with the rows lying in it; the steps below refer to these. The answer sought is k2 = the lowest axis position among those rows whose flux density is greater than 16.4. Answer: 4008.66 angstroms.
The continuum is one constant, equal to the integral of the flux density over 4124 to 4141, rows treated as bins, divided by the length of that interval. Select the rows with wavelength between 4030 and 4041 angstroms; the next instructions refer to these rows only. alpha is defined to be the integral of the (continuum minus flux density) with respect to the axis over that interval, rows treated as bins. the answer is -3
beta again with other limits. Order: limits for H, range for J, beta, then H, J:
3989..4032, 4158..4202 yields 1.00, 16.8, 16.7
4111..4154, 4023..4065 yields 0.96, 16.4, 17.0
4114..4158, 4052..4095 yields 1.01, 16.5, 16.3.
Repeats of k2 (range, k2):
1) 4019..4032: 4019.76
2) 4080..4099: 4085.07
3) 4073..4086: 4085.07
